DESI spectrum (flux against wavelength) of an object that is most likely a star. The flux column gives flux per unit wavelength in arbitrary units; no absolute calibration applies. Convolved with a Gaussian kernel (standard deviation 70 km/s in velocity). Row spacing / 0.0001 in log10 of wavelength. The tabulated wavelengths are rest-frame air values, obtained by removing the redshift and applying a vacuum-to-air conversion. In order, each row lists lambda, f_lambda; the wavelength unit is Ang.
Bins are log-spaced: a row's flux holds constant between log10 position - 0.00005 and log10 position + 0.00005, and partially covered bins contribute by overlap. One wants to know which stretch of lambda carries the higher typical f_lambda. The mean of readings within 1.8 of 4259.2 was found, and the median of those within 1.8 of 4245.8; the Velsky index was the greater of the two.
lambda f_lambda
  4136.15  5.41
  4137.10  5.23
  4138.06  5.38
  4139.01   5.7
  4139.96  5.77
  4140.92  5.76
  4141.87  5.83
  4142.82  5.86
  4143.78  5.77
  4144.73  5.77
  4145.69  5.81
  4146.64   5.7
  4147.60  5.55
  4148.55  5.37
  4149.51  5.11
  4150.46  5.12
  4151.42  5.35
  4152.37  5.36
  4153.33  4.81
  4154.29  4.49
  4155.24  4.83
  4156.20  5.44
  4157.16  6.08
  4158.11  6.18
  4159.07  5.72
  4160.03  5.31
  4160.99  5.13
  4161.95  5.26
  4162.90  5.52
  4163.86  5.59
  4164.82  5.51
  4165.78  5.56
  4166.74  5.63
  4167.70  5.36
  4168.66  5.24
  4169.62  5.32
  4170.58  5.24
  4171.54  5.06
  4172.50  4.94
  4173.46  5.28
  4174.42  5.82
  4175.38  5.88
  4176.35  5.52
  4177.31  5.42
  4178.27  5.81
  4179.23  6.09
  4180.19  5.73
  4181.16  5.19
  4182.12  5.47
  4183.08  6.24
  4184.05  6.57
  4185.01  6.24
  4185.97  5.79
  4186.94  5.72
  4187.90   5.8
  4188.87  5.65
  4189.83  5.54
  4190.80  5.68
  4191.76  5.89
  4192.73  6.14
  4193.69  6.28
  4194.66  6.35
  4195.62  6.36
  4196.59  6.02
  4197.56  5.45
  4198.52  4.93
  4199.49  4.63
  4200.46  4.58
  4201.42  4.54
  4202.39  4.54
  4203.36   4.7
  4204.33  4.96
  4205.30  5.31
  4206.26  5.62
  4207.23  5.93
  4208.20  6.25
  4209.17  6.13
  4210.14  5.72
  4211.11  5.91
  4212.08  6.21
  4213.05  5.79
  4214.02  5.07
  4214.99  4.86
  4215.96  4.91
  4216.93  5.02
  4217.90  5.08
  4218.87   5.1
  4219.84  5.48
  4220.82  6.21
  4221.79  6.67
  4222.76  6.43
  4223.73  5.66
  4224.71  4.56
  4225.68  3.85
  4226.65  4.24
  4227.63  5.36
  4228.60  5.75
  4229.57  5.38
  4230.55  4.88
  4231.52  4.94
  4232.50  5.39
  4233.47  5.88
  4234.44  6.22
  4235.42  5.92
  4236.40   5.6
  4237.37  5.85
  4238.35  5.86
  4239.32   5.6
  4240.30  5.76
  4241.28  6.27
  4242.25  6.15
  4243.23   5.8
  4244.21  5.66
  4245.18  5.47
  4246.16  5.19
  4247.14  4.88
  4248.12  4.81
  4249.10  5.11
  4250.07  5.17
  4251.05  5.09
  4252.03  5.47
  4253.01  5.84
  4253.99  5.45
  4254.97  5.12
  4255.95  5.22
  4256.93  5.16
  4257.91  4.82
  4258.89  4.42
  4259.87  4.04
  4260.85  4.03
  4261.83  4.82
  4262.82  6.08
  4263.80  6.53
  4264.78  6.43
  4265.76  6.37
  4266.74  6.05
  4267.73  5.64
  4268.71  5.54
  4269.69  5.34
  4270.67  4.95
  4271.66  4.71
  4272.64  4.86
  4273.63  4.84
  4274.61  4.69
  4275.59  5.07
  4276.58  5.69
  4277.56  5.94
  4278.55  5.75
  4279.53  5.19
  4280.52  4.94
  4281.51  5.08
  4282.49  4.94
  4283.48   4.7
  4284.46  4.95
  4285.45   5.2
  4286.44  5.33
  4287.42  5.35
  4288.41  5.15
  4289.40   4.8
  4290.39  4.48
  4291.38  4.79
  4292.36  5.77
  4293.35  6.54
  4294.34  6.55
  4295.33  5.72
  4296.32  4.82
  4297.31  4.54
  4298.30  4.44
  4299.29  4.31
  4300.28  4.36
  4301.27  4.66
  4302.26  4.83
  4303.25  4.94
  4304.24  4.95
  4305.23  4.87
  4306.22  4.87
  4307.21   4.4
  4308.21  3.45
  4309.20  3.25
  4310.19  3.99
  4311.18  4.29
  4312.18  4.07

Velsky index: 5.3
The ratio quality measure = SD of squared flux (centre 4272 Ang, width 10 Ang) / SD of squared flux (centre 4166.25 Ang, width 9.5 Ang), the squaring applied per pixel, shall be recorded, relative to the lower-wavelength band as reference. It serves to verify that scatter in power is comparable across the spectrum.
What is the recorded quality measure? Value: 2.4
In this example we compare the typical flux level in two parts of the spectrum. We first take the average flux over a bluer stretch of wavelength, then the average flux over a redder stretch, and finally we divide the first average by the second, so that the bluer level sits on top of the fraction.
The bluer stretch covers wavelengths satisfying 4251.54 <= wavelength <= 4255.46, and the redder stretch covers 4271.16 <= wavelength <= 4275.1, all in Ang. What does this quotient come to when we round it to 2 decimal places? 1.15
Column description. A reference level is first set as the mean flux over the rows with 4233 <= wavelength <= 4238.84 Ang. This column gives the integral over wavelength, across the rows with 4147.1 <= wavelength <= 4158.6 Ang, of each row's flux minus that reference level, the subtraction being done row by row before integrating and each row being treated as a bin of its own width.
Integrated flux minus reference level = -6.7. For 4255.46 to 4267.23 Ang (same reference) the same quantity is -6.6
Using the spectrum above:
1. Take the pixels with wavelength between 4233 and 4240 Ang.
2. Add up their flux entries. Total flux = 41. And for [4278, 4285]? 36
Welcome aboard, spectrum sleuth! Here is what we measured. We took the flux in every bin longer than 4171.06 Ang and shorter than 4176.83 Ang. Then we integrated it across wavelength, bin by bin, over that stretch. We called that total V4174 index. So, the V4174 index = 31.2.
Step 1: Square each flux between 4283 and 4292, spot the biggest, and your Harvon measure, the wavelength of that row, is 4287.42 Ang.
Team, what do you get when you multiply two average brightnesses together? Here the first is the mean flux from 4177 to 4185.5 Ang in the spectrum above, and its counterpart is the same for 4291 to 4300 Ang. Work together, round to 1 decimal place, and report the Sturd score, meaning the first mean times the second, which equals 30.9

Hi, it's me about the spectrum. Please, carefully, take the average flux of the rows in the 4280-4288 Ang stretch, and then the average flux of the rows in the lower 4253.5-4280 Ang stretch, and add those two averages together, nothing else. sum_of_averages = 10.3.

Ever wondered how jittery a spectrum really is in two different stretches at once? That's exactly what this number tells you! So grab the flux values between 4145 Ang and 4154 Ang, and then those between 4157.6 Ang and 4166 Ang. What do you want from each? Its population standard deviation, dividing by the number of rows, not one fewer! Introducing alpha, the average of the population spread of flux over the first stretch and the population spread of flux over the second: 0.291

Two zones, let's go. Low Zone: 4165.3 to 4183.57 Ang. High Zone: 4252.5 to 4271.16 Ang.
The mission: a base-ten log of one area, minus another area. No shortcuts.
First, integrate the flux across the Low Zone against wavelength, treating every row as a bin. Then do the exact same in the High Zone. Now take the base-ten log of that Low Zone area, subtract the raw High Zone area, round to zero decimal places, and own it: -98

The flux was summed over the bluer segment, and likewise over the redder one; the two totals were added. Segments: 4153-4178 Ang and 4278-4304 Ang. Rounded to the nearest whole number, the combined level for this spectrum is 272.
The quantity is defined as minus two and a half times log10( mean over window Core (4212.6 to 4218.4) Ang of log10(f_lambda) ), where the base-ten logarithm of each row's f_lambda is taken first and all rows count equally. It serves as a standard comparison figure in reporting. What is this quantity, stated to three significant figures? 0.374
